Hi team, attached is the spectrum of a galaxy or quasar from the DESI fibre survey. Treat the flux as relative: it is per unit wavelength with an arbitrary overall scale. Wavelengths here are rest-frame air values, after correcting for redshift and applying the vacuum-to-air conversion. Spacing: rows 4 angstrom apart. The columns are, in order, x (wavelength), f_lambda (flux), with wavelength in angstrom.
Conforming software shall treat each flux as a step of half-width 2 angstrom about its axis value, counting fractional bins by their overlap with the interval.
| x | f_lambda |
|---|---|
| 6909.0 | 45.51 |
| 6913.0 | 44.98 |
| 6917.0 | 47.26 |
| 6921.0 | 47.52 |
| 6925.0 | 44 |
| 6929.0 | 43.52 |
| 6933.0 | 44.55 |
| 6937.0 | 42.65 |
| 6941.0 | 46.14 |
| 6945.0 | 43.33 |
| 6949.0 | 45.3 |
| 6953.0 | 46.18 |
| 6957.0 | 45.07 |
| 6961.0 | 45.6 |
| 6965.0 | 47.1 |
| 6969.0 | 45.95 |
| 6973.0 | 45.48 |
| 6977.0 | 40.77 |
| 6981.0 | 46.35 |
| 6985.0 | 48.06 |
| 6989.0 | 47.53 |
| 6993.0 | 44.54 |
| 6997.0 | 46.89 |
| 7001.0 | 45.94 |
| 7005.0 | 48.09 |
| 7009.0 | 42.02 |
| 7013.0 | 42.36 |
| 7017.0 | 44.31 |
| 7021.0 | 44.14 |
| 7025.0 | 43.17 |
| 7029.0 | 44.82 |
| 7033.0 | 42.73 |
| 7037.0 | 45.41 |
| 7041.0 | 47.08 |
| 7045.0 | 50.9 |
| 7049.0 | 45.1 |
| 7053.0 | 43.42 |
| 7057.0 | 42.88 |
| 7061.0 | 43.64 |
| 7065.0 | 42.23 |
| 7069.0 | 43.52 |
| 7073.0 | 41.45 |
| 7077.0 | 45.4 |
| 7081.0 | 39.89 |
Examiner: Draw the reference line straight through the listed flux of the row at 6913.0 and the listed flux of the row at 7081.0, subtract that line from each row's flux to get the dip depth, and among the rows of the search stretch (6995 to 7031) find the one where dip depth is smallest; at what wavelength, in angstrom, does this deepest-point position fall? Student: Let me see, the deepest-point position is 7009.0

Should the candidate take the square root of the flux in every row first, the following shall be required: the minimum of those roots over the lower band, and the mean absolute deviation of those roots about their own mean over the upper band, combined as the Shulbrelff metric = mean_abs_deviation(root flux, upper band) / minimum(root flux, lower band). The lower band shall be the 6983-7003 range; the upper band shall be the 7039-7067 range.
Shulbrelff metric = 0.0252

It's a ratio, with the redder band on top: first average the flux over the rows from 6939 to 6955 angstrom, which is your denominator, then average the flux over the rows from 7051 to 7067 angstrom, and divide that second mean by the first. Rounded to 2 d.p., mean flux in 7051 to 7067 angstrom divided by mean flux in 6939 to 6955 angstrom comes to 0.95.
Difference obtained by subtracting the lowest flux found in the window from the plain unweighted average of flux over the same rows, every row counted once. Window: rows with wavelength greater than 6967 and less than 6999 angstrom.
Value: 4.9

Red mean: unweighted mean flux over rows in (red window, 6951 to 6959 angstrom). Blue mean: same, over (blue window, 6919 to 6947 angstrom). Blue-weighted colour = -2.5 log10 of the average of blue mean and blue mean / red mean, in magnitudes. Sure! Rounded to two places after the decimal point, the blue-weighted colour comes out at -3.39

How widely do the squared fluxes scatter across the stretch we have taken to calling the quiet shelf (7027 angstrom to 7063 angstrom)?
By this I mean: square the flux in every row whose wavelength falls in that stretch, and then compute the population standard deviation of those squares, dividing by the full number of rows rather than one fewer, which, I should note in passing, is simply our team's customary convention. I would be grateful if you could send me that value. 227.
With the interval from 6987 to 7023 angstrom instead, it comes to 184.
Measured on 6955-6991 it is 178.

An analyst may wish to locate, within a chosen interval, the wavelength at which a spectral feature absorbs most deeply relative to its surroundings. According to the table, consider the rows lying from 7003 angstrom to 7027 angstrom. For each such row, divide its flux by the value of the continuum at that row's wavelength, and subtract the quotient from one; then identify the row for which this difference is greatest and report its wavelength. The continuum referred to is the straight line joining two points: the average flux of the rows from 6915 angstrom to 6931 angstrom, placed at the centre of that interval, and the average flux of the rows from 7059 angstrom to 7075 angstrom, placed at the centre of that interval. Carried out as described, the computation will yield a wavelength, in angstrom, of 7009.0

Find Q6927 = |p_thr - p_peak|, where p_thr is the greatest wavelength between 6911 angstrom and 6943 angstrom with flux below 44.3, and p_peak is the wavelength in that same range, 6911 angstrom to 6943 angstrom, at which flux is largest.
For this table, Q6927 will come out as 16 angstrom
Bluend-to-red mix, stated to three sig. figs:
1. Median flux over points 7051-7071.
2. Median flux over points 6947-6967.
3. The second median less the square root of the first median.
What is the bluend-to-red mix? 39.0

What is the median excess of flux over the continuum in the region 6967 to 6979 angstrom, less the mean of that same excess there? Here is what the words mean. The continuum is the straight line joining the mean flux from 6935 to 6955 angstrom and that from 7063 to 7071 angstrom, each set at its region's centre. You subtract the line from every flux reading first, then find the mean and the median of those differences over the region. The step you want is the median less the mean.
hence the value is 1.4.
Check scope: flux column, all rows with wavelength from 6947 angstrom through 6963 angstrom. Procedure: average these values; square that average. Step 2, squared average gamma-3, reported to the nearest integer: 2074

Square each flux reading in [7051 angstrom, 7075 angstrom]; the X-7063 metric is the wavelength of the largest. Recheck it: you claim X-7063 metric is 7061.0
